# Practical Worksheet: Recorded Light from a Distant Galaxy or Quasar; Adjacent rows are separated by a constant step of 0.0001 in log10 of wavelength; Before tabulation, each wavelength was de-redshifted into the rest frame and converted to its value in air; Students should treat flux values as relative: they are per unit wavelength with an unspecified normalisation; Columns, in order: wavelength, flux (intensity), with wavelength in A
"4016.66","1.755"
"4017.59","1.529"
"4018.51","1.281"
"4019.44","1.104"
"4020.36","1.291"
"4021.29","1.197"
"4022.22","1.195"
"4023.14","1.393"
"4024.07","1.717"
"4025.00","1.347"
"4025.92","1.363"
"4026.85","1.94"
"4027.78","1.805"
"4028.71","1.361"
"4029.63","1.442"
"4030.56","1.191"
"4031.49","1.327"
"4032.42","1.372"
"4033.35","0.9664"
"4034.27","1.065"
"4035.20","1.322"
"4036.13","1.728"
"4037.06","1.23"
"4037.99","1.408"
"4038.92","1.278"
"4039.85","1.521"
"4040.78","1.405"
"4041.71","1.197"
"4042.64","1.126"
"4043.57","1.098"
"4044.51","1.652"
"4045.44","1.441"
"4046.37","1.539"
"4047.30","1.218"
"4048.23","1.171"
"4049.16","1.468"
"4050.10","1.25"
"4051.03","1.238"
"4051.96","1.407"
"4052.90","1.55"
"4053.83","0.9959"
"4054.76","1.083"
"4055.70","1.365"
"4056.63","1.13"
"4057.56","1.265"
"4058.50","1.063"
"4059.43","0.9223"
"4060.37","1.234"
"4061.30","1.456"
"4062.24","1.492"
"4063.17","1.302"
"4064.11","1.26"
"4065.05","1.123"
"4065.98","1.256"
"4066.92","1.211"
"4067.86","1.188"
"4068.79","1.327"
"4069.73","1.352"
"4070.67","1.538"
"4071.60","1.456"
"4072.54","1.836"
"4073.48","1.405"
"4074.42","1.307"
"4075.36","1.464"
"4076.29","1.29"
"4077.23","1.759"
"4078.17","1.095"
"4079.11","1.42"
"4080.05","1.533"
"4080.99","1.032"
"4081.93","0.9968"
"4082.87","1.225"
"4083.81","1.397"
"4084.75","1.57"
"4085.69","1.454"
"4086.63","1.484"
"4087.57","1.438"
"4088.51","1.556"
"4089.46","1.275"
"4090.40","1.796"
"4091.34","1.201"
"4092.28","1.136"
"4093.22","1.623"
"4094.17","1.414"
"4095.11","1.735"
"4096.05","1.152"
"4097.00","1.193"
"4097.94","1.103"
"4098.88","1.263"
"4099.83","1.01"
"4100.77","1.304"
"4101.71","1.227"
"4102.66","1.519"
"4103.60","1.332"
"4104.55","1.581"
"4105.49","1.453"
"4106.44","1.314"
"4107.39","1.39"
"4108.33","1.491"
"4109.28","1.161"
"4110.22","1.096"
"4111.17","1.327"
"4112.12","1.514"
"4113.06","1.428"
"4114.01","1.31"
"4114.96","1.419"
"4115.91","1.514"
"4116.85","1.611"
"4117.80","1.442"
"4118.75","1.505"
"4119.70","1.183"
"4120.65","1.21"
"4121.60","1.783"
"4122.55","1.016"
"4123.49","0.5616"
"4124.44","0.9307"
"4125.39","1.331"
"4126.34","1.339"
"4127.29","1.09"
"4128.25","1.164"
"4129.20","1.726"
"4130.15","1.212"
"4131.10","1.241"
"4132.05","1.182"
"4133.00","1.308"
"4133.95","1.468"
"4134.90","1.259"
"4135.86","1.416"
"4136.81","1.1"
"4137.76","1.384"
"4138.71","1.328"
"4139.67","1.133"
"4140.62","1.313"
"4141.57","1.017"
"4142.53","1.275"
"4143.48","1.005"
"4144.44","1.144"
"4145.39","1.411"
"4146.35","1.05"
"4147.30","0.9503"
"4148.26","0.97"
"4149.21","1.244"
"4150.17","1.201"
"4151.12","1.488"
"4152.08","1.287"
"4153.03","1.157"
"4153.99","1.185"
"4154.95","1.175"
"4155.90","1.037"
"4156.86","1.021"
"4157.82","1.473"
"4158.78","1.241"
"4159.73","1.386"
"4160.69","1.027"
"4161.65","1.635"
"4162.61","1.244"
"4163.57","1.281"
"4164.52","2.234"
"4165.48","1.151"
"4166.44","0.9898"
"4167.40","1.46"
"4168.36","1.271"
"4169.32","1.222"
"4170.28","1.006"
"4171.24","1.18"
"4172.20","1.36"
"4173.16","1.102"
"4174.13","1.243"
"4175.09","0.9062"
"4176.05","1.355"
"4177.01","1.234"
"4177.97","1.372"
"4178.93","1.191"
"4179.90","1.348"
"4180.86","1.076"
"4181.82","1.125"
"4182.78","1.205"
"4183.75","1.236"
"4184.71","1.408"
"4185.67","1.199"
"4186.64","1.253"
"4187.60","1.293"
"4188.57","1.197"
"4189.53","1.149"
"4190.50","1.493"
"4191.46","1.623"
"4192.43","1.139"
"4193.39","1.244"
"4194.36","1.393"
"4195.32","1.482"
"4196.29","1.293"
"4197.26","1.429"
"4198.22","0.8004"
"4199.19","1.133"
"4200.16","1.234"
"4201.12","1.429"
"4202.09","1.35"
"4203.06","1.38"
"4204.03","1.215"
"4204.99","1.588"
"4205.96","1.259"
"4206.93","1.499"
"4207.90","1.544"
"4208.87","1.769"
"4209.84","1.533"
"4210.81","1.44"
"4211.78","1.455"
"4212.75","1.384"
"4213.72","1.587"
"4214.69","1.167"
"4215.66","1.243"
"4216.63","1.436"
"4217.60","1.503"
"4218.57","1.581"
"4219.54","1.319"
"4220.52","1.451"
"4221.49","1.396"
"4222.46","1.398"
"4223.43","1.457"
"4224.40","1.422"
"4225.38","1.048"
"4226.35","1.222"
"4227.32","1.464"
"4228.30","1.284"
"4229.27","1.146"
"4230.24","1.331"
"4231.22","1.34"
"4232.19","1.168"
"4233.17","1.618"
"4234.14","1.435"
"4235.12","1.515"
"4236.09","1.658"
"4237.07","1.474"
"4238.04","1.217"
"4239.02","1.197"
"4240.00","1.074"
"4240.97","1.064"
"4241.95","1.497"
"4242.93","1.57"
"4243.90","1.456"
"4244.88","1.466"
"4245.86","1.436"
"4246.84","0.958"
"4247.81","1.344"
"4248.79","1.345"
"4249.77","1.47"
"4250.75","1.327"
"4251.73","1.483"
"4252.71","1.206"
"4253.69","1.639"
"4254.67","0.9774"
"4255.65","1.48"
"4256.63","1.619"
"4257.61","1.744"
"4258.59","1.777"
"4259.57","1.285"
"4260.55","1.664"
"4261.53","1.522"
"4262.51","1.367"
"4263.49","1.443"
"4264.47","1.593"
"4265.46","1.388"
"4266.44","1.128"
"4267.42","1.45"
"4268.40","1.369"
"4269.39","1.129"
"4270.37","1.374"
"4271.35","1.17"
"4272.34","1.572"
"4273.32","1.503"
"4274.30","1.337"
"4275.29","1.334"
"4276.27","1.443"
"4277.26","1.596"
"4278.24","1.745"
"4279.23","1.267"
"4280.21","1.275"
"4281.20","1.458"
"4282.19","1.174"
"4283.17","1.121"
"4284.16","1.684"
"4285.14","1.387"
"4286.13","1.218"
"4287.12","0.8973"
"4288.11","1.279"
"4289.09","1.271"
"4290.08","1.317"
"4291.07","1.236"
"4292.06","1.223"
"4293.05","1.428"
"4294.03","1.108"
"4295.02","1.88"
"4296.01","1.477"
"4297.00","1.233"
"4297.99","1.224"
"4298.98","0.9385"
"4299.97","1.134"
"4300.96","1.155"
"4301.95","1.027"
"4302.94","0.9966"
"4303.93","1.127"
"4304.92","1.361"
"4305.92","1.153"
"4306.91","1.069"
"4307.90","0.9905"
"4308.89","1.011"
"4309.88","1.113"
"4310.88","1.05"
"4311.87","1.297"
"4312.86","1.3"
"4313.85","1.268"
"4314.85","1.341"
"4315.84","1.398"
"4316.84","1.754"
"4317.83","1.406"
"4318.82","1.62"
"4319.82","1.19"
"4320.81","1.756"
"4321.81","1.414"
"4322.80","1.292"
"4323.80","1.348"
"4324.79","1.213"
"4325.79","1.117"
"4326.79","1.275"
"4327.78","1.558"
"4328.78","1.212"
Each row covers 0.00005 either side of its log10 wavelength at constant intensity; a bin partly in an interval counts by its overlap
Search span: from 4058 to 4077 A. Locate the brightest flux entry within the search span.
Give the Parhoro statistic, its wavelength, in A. 4072.54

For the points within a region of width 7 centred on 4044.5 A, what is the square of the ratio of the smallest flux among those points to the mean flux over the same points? 0.7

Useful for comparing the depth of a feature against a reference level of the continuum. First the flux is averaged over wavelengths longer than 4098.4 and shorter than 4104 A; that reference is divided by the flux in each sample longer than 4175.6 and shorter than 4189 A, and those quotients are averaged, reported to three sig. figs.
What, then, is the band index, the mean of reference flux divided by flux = 1.03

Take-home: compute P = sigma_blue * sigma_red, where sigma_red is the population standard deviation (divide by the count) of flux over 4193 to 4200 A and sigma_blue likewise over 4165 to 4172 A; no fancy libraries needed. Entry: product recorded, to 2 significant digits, 0.032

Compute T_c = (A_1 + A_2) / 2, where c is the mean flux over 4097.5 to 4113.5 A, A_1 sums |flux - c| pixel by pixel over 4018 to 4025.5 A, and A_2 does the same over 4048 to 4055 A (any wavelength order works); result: 1.19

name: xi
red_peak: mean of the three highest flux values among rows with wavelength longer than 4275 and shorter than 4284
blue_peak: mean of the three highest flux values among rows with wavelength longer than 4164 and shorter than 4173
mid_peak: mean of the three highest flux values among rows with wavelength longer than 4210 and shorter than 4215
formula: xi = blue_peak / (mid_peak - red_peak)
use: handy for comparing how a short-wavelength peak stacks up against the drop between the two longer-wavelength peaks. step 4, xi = -16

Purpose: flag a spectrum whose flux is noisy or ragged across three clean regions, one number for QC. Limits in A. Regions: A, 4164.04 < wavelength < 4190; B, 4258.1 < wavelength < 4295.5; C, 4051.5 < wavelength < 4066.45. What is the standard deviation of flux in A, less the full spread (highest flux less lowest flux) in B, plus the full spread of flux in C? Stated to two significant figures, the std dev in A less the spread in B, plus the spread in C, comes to -0.12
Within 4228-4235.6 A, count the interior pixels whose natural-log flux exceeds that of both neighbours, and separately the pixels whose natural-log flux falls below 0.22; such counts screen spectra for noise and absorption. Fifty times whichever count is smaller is 100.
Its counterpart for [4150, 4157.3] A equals 100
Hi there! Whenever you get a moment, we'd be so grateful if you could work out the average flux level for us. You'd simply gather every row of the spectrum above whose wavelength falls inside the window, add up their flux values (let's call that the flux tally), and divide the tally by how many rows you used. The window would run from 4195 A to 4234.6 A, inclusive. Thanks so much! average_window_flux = 1.37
